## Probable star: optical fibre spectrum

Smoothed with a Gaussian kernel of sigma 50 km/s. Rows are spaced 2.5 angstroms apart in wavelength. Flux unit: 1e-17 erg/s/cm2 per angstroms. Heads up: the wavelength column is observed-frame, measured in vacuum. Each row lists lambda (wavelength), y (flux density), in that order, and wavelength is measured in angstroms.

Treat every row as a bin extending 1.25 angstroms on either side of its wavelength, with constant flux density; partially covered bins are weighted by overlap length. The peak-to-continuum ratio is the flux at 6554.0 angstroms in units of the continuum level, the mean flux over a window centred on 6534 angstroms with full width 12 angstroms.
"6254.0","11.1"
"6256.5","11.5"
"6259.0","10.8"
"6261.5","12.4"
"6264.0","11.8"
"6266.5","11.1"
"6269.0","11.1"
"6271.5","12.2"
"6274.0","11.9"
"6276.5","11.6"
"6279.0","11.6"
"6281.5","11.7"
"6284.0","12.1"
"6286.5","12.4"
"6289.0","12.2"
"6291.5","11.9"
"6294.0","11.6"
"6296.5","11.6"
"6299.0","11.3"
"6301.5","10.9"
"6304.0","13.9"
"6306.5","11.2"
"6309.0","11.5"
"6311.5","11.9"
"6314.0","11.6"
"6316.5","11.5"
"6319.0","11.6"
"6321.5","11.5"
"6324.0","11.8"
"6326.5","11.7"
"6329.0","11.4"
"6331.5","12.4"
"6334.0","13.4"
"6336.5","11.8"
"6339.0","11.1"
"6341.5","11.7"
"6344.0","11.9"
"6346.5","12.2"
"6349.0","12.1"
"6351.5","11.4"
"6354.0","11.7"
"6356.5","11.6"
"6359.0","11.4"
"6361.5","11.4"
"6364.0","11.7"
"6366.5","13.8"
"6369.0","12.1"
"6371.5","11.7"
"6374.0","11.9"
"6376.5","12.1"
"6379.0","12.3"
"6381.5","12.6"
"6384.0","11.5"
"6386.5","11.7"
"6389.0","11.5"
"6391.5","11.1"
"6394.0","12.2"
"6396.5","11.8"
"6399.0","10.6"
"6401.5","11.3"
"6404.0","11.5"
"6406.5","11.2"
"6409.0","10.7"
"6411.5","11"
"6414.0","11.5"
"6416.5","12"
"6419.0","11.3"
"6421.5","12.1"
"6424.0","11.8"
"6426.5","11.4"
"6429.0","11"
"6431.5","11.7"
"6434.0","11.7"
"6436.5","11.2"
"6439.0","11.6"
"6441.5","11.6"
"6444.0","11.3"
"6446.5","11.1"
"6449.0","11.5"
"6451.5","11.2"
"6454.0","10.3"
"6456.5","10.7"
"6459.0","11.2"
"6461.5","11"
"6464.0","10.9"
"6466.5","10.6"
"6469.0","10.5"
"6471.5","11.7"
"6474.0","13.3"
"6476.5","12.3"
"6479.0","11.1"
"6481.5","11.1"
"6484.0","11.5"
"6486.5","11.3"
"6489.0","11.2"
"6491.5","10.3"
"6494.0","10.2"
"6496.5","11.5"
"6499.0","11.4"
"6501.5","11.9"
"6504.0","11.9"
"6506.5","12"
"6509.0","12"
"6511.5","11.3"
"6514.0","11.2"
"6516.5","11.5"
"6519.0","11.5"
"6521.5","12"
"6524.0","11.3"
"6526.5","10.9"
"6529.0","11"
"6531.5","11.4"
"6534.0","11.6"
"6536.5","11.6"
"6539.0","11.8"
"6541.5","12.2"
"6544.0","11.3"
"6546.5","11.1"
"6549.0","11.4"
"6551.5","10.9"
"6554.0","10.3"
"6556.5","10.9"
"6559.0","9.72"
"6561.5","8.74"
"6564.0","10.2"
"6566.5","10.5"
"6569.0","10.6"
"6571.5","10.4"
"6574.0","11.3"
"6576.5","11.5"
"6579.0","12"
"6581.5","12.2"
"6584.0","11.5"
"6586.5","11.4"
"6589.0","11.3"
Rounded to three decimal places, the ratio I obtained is 0.897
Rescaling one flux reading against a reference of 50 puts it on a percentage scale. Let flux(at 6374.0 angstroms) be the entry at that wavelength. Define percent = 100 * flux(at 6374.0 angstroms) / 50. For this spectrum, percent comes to 23.8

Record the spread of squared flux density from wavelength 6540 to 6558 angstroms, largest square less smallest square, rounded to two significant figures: 43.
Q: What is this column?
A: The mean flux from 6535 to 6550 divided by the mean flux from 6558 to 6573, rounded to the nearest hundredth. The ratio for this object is 1.15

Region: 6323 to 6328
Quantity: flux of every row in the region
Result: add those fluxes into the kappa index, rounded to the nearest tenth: 23.5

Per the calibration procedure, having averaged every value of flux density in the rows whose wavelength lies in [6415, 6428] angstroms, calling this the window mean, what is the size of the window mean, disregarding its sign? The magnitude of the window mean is 11.7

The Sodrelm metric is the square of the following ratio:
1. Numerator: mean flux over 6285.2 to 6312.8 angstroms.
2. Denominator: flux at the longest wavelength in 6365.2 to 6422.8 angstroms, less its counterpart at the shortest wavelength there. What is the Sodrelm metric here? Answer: 49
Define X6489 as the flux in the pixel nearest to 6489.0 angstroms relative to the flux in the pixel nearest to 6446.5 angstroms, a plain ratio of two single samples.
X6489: 1.01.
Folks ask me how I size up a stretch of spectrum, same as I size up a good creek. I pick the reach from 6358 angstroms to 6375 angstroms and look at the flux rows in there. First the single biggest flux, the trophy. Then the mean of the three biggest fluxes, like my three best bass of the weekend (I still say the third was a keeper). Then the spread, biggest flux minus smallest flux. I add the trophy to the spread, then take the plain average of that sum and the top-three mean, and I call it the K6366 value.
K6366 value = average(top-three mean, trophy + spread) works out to 14.4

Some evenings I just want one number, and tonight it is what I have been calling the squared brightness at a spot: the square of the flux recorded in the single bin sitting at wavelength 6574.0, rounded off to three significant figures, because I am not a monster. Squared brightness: 128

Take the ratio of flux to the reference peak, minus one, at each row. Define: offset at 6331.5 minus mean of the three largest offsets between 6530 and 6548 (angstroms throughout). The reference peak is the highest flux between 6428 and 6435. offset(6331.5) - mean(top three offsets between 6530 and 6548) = 0.05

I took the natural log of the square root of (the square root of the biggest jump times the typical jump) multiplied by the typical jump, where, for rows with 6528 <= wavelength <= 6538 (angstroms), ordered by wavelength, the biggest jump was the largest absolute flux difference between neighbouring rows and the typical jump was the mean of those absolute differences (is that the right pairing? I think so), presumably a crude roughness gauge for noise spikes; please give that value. -1.4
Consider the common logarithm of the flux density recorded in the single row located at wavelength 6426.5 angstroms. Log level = 1.06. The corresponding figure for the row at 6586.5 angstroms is 1.06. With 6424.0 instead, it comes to 1.07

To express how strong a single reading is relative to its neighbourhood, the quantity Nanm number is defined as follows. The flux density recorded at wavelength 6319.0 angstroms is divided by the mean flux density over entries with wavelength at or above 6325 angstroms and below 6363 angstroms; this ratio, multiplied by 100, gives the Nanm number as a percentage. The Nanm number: 98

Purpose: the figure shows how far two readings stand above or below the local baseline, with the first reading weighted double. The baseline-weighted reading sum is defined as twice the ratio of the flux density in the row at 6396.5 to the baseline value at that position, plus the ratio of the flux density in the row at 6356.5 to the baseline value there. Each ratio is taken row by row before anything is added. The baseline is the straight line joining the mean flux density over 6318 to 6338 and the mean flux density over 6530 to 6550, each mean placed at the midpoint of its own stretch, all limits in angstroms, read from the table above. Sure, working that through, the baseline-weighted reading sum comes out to 2.97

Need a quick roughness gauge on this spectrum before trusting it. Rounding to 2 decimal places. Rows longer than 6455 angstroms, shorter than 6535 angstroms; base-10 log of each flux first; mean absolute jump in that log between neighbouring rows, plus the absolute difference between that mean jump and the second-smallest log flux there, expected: 1.01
